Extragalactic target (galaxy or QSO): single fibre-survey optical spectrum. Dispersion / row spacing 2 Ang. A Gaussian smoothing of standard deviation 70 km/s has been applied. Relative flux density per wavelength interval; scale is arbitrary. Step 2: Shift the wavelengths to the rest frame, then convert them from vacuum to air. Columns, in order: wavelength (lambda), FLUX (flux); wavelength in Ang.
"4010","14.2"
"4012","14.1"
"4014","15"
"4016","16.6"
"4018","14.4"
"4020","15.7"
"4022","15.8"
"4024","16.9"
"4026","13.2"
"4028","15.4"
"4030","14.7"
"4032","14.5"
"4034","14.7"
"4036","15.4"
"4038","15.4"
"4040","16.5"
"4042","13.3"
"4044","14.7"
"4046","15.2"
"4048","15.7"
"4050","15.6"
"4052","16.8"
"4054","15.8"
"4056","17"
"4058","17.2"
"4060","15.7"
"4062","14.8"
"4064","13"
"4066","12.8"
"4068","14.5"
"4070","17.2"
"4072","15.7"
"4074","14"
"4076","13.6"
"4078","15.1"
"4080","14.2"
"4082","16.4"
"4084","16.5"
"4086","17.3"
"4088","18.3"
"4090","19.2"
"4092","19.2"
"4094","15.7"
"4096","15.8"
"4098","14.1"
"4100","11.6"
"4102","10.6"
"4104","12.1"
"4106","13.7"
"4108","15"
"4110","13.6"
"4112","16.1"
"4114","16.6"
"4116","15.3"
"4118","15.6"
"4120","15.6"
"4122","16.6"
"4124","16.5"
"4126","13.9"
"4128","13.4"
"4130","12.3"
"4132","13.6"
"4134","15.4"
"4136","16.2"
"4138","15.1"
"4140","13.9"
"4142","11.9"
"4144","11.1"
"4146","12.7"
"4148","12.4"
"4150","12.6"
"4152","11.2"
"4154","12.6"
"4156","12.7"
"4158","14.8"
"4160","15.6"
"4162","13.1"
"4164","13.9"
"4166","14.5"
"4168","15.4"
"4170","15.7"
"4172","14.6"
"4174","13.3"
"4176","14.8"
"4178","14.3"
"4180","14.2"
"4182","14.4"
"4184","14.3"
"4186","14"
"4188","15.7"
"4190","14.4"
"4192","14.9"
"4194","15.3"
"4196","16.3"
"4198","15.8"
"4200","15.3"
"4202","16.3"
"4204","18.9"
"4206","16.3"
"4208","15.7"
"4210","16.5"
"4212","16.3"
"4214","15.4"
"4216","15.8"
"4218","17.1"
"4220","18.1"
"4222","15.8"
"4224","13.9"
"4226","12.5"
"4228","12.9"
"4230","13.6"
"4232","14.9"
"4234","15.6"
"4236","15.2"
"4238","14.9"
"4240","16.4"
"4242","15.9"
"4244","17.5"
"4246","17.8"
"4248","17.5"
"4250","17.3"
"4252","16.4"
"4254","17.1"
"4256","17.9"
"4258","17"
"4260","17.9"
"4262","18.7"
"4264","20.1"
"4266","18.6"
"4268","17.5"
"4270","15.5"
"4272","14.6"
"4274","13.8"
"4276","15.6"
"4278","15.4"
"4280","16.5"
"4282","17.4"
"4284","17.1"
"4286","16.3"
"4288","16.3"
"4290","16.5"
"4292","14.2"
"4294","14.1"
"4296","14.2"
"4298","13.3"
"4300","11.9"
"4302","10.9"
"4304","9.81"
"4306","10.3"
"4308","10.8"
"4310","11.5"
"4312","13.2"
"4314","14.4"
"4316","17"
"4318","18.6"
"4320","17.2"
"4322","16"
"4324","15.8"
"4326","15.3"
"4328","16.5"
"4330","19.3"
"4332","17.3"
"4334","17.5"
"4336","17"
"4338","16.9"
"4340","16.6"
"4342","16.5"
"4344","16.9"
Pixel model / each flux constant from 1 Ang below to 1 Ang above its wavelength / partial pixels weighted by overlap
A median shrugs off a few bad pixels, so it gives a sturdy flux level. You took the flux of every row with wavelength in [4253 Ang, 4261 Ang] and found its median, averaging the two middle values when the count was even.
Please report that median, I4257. 17.5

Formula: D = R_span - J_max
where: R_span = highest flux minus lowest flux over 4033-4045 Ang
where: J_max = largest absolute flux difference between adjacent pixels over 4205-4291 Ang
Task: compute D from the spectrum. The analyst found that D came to 1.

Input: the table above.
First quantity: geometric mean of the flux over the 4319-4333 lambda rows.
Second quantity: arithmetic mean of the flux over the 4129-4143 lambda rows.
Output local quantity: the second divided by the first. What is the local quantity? 0.84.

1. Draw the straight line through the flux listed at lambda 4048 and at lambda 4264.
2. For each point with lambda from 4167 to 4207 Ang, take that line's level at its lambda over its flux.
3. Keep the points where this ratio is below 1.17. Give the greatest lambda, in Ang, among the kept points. 4206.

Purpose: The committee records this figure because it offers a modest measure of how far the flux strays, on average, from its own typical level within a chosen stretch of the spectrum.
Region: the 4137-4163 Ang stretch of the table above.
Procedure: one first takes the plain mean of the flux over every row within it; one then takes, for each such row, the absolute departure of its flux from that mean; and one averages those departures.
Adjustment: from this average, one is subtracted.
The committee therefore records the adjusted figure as 0.11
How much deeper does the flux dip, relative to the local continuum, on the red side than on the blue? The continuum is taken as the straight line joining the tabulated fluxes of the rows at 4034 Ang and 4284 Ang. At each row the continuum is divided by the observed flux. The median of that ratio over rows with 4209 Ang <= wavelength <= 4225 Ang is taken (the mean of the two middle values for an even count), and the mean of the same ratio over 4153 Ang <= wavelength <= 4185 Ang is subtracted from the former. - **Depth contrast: -0.10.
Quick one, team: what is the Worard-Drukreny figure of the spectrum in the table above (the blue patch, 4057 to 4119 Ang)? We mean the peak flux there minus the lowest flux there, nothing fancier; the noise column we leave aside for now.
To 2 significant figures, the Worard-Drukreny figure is 8.6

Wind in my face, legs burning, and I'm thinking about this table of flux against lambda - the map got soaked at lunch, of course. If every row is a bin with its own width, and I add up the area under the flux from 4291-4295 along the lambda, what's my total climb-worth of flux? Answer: 57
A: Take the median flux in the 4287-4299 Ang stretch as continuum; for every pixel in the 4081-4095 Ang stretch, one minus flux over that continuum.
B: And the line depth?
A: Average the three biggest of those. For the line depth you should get -0.1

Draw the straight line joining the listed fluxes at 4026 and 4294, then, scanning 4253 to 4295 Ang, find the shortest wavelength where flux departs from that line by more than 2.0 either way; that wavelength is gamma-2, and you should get 4254 Ang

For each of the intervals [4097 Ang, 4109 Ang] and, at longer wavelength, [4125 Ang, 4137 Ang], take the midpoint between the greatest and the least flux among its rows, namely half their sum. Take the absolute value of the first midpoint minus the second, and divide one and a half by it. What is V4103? 1.03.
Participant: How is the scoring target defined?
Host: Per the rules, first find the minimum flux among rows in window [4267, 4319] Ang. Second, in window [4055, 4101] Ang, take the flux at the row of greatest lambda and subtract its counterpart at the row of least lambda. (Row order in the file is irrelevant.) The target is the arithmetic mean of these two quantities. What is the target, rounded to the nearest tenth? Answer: 2.2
